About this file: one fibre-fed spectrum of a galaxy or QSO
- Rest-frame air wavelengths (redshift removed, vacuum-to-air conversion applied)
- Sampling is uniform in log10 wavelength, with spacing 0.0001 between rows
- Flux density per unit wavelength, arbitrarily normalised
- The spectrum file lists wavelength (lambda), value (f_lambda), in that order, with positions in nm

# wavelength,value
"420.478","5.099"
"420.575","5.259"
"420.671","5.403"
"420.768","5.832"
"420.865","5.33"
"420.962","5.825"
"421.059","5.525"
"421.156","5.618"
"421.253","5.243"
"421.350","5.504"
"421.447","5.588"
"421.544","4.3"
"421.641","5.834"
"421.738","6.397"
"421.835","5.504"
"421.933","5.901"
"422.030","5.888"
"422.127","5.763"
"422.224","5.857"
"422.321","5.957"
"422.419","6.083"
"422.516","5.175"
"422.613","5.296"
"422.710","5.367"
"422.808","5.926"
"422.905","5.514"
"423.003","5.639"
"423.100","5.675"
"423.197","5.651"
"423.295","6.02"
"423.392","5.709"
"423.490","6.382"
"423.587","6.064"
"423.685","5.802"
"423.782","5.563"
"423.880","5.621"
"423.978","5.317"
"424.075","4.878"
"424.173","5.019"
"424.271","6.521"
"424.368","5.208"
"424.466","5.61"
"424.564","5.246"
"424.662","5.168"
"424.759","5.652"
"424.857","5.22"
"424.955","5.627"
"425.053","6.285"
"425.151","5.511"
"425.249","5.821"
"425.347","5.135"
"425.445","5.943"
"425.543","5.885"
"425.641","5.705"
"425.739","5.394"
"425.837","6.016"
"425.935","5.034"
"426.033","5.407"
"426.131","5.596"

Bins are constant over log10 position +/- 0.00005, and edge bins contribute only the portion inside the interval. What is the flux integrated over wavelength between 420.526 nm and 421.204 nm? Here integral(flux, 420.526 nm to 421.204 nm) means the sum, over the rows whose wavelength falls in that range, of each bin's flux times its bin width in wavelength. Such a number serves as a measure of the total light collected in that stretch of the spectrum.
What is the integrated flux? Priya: 3.76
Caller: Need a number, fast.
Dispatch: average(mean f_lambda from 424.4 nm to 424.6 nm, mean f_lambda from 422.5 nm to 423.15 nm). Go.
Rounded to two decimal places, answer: 5.47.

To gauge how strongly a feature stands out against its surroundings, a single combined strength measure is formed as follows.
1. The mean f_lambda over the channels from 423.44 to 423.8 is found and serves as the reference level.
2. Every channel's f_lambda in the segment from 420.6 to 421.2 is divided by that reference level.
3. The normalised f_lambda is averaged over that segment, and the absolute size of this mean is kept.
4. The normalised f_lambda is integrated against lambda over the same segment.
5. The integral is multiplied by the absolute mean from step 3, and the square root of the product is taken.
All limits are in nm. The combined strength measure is 0.72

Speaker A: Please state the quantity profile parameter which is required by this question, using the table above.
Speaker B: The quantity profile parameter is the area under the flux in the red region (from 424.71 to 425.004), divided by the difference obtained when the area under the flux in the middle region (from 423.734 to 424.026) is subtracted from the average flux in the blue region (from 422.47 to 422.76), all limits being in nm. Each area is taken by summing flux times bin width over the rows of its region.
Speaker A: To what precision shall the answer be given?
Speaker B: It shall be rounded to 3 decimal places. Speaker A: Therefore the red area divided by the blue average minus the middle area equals 0.440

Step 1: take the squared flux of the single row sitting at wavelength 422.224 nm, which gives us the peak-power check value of 34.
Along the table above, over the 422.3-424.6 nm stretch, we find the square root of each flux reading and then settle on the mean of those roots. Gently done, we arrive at 2.37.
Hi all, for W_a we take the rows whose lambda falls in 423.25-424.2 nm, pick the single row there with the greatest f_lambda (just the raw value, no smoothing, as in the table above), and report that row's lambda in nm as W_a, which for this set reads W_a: 423.490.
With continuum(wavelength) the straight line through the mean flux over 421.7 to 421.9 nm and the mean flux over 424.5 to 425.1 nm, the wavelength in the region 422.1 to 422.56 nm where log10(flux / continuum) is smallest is 422.516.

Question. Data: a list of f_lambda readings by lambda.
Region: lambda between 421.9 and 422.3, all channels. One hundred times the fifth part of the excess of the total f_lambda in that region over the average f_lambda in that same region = 351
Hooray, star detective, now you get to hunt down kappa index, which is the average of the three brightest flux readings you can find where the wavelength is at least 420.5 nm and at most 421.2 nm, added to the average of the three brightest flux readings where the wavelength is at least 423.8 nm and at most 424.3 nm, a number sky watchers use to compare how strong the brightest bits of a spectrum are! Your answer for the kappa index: 11.6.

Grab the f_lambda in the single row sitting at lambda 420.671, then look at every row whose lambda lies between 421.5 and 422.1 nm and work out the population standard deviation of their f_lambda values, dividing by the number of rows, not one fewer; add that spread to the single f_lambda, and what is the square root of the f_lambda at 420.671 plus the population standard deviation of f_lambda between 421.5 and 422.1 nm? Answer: 2.46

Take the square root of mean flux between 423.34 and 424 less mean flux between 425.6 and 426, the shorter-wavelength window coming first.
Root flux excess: 0.5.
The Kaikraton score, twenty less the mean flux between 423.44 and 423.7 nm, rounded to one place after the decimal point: 13.9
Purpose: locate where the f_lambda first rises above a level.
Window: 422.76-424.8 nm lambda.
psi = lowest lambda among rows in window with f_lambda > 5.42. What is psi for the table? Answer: 422.808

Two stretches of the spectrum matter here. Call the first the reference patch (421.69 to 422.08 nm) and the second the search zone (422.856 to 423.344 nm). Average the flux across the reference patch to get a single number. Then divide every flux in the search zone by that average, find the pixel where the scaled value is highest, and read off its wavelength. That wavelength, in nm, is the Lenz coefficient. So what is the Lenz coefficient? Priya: 423.295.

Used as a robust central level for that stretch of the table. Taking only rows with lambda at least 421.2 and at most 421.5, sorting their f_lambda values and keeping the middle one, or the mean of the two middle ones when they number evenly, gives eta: 5.50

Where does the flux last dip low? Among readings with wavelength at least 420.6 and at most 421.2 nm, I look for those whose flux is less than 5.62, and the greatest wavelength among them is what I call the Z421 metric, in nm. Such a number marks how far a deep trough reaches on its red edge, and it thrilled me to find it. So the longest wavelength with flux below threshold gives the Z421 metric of 421.156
